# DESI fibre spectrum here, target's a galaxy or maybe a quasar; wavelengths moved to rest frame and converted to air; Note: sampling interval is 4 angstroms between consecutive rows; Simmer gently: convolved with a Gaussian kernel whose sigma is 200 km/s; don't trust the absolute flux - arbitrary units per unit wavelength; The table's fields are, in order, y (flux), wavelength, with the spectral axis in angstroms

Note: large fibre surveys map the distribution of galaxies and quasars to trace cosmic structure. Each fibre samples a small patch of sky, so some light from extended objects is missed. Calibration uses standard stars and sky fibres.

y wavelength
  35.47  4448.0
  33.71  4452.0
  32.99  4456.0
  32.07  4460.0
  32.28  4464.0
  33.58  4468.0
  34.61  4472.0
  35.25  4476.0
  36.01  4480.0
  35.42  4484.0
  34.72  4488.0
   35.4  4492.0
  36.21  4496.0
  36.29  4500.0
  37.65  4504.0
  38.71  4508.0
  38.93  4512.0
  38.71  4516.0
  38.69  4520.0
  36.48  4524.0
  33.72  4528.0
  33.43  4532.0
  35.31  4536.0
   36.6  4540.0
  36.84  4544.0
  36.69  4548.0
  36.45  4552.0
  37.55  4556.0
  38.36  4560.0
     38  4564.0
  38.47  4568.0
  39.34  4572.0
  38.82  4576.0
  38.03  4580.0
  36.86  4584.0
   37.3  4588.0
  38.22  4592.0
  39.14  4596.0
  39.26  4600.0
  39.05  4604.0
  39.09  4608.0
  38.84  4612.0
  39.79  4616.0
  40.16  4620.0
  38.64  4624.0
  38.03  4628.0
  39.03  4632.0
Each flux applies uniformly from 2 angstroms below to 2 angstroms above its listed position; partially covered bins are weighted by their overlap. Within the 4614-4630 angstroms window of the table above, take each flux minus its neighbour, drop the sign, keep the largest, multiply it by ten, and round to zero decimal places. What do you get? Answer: 15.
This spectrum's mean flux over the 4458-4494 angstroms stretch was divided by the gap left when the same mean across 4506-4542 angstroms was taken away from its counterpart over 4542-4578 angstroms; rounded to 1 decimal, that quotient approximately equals 31.1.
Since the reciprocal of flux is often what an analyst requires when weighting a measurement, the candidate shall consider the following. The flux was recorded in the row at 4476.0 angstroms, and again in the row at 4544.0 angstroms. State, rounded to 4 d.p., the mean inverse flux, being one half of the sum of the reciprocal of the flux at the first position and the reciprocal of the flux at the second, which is 0.0278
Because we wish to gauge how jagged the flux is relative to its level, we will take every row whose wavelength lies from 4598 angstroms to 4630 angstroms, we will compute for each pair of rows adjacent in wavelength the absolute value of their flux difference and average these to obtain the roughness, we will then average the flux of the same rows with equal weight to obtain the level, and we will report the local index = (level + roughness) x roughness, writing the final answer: 22.4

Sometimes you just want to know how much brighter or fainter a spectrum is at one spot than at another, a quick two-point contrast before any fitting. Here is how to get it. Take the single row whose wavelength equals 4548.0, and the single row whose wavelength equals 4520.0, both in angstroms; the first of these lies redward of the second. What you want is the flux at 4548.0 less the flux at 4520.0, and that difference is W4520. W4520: -2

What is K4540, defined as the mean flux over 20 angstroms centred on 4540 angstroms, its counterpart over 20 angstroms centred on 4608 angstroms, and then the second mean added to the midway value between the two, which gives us 76.7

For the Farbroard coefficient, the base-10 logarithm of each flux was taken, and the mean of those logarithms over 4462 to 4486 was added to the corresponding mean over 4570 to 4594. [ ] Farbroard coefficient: 3.12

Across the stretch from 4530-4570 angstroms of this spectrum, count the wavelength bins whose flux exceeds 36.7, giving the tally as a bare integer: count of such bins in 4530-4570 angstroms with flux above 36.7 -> 5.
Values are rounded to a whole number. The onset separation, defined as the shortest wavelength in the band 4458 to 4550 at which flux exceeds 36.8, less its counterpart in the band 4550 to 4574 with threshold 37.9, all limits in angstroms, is -56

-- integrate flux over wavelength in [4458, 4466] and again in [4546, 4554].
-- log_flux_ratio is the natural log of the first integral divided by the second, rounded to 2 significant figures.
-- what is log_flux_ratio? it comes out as -0.13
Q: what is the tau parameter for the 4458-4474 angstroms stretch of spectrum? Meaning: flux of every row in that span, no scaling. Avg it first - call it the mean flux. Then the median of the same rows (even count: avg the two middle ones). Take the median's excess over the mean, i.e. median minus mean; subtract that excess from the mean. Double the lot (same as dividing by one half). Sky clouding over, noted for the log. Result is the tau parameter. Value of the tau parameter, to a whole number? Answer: 67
